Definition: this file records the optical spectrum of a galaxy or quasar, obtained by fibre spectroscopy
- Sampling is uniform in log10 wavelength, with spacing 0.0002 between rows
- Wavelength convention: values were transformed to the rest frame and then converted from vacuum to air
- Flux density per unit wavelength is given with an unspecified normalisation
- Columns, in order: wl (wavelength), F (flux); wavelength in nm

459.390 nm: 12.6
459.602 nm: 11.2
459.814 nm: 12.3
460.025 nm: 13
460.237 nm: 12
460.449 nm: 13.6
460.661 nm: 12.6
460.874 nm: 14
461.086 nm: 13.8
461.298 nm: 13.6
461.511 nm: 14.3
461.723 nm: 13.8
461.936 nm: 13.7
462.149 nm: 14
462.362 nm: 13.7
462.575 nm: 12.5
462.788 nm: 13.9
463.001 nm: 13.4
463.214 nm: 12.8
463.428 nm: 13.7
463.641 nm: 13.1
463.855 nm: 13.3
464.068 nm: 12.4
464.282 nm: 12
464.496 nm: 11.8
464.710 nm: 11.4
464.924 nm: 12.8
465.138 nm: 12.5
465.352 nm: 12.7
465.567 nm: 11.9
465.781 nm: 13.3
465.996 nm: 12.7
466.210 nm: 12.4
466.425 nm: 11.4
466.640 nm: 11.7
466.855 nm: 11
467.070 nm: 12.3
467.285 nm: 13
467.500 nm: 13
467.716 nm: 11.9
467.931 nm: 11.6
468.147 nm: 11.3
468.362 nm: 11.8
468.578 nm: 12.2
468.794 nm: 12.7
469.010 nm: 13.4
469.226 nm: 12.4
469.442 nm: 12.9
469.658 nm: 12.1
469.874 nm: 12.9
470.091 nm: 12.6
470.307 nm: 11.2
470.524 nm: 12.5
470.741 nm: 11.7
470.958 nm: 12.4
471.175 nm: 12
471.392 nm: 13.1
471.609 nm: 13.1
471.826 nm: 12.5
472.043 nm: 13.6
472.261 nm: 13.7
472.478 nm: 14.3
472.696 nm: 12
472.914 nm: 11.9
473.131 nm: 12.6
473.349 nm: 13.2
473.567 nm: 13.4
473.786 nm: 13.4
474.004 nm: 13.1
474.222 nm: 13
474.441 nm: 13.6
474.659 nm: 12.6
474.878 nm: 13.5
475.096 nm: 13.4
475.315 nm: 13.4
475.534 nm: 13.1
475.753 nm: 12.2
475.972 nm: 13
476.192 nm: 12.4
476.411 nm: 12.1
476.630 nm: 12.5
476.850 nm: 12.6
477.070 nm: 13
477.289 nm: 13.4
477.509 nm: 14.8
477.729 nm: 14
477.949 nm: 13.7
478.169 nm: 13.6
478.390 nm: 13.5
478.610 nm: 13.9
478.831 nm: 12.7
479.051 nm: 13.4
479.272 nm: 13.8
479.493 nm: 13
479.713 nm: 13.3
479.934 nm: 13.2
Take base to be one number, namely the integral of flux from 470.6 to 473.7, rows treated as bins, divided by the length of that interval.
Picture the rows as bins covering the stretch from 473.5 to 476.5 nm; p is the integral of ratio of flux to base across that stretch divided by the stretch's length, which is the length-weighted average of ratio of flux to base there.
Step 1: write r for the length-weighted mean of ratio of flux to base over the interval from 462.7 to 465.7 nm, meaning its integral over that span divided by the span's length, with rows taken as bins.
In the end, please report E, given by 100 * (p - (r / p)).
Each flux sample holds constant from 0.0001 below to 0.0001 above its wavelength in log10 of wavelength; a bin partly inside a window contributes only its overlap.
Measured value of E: 4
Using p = 1.01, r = 0.99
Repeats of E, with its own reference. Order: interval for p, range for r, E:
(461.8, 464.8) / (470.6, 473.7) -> 3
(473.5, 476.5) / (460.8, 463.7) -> -3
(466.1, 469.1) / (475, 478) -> -14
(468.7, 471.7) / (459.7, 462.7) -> -9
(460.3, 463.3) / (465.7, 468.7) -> 16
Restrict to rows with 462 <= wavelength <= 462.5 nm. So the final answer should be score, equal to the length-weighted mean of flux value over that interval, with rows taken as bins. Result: 13.7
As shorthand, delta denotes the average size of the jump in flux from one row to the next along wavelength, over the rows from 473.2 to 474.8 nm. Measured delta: 0.37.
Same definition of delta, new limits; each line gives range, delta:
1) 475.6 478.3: 0.51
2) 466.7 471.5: 0.71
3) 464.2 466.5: 0.66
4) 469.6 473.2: 0.77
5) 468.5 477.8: 0.62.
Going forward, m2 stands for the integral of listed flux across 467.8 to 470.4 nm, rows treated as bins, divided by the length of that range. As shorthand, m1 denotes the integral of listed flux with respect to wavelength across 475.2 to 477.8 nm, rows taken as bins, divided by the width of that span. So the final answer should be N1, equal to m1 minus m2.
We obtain 0.8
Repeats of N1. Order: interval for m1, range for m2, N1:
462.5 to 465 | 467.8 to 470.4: 0.5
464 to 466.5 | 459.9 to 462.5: -1.2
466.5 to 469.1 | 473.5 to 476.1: -1.0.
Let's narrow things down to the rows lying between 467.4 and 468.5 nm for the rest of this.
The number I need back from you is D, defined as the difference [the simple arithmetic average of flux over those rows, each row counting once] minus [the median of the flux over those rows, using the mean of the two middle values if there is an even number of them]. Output 0.12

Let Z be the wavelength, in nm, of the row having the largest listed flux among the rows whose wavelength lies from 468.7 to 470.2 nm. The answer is 469.010 nm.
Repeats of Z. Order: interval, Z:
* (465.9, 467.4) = 467.285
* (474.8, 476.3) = 474.878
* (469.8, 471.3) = 469.874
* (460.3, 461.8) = 461.511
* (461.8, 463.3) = 462.149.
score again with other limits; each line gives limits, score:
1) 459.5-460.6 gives 12.4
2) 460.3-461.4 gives 13.5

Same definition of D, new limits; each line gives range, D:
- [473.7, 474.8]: 0.04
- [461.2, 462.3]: 0.08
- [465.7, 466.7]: -0.10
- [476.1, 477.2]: 0.02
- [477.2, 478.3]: 0.20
